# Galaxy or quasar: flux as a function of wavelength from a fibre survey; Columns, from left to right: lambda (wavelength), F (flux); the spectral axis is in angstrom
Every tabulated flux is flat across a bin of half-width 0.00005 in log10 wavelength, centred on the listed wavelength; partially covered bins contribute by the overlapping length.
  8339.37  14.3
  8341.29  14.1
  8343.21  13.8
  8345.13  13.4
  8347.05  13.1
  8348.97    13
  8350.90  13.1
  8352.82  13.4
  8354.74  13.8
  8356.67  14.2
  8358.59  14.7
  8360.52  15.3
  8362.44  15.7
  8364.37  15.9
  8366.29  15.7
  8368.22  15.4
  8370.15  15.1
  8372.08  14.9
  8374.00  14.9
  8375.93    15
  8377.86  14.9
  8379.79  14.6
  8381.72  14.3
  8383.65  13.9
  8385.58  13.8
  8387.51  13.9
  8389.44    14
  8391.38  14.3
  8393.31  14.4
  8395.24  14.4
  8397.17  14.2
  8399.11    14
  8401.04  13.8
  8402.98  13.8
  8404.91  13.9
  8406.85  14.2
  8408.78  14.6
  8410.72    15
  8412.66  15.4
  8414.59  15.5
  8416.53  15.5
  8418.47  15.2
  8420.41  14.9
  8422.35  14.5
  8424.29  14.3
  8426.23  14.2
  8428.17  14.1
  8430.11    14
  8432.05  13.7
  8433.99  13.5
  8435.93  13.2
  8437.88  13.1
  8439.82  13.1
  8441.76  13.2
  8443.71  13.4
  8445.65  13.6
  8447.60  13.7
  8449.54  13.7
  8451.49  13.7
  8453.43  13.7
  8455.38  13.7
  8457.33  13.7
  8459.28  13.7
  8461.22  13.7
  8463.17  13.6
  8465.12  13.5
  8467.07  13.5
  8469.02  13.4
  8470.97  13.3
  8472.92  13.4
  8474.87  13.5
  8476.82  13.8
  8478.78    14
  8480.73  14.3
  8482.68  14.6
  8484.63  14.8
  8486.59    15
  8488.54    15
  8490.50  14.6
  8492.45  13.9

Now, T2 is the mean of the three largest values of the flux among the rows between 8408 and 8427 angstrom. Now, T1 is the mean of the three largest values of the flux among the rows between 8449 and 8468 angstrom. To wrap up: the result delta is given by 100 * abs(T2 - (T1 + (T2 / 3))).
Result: 339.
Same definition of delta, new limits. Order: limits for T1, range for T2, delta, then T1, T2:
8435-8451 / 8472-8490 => 371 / 13.7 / 14.9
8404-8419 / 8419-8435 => 576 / 15.5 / 14.6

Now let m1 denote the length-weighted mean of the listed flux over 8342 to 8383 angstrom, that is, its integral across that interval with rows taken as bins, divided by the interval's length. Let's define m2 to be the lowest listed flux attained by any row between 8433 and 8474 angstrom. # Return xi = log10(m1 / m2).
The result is 0.0435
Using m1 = 14.5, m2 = 13.1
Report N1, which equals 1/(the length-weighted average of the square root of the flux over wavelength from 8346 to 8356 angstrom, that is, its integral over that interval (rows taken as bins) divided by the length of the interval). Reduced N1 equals 0.274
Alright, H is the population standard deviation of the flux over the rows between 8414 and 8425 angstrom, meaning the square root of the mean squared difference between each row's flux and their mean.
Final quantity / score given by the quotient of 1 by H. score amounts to 2.2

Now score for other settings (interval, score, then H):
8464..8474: 13.4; 0.07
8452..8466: 13.7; 0.07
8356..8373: 1.9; 0.52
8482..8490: 6.0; 0.17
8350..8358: 2.4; 0.41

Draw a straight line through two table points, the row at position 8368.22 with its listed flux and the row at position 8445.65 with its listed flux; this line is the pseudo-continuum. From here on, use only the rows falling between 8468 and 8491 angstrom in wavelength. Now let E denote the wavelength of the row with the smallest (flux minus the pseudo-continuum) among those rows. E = 8470.97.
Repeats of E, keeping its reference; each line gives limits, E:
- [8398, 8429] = 8401.04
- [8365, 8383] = 8381.72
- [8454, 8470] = 8455.38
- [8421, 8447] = 8437.88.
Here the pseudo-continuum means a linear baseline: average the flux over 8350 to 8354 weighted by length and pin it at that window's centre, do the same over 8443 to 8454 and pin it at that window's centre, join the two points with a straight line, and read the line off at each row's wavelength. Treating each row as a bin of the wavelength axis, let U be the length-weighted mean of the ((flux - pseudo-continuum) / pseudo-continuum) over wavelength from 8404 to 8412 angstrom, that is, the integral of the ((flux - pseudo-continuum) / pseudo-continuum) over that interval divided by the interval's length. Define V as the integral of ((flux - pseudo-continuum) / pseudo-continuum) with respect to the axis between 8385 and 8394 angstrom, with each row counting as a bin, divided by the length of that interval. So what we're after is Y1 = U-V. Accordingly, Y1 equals 0.02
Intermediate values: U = 0.07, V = 0.048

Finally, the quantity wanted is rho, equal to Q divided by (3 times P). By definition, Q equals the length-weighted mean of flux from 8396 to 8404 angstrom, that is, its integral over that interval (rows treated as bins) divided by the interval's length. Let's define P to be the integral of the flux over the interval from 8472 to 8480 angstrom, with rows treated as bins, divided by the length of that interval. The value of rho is 0.34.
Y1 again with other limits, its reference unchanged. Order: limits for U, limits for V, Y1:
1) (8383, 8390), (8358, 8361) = -0.09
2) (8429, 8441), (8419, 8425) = -0.09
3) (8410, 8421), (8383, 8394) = 0.08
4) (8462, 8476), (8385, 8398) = -0.07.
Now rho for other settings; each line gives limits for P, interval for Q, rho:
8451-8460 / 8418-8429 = 0.35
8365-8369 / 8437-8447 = 0.28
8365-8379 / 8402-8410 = 0.31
